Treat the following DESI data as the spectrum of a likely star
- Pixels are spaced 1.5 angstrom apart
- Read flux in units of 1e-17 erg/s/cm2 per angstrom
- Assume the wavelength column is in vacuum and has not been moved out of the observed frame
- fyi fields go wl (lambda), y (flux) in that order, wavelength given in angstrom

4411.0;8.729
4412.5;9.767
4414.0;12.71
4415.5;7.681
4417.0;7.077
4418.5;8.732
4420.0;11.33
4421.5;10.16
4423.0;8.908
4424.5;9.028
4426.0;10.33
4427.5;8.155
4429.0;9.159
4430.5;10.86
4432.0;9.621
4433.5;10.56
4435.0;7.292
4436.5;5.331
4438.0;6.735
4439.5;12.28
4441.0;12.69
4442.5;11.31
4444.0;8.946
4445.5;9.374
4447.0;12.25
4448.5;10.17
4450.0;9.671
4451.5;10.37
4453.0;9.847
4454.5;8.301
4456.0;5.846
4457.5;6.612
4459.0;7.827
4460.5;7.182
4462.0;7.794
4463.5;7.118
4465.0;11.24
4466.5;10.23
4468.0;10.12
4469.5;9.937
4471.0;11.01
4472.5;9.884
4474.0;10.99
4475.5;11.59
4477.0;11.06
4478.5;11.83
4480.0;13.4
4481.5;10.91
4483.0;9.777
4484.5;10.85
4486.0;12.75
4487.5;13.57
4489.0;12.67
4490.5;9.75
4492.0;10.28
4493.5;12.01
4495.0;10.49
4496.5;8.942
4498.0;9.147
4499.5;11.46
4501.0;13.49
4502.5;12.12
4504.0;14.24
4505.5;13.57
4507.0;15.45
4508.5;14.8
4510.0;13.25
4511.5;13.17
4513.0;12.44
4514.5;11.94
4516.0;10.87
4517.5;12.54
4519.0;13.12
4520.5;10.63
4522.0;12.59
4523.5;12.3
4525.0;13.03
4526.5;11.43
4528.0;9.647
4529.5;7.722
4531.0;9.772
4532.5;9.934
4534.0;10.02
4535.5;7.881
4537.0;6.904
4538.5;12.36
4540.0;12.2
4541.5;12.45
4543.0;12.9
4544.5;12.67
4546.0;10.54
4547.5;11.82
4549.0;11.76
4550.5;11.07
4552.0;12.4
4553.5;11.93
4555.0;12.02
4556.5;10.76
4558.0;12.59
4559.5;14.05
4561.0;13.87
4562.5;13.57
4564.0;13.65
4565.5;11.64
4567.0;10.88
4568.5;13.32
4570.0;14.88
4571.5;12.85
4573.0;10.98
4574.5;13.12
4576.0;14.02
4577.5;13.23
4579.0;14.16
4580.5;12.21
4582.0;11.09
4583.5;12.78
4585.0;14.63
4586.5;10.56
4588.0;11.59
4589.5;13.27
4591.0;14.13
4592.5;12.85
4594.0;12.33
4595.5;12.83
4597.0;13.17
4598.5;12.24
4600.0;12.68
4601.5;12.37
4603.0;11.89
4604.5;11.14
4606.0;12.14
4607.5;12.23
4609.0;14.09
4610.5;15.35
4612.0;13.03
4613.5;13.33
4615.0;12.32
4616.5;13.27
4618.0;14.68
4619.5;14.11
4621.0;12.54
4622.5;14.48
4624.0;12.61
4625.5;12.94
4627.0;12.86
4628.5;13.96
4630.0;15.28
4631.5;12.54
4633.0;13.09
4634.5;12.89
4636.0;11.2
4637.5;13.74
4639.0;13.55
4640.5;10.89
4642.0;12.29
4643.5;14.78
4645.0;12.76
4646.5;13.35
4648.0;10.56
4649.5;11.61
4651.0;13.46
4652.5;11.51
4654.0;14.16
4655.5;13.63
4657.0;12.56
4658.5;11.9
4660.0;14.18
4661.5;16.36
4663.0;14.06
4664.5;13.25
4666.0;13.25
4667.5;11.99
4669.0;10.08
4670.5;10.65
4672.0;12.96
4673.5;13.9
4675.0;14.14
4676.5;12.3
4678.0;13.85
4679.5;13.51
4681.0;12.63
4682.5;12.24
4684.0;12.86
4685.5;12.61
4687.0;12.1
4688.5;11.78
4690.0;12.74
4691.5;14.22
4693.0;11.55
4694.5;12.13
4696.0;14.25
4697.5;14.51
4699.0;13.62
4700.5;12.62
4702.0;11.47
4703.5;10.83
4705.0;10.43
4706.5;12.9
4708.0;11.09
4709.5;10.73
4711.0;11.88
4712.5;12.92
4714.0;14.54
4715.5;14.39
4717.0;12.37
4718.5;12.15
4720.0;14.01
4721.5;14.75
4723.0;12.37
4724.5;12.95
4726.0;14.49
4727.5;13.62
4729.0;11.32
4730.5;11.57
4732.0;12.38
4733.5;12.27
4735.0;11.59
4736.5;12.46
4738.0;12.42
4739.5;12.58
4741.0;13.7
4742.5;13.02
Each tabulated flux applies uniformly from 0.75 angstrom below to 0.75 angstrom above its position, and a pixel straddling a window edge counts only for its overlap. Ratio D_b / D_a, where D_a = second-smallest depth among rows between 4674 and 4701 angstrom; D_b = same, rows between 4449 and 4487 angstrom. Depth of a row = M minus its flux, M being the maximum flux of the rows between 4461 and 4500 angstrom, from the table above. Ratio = -1.2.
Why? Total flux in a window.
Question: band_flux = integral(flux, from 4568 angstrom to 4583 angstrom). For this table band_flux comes 195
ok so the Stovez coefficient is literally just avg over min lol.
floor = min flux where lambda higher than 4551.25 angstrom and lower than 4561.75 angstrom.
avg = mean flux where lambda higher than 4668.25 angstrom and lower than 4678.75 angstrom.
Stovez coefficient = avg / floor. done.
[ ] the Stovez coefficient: 1.17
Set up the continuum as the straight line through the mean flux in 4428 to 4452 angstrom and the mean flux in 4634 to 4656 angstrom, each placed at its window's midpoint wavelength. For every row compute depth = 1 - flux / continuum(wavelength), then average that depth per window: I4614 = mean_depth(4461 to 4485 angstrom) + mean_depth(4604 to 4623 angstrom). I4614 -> -0.11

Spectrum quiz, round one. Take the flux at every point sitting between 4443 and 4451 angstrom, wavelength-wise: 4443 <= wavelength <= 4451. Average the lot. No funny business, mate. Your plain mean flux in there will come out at 10.1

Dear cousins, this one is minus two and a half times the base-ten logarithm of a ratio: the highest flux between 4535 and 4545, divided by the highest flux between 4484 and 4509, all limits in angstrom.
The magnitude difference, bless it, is 0.20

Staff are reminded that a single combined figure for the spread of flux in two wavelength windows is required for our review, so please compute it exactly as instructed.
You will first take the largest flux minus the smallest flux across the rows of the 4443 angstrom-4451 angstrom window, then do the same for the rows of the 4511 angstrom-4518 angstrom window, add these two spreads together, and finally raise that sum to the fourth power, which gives 986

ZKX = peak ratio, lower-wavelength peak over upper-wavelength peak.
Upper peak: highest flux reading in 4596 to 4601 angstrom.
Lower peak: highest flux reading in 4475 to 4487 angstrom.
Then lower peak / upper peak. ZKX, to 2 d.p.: 1.02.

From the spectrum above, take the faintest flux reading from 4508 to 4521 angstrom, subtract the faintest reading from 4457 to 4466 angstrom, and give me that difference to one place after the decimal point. 4.0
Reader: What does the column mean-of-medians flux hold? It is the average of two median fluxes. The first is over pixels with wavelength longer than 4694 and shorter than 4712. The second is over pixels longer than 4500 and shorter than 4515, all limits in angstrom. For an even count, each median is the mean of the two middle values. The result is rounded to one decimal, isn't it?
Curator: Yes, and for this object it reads 12.7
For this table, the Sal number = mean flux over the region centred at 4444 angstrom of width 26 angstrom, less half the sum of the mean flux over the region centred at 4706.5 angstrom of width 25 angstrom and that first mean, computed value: -1.5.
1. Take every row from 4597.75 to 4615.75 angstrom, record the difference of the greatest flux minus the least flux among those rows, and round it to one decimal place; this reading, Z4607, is 4.2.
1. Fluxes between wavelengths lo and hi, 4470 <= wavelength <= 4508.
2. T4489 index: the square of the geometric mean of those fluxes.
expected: 133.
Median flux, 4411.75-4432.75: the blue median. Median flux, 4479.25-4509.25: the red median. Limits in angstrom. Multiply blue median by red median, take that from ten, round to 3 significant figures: -103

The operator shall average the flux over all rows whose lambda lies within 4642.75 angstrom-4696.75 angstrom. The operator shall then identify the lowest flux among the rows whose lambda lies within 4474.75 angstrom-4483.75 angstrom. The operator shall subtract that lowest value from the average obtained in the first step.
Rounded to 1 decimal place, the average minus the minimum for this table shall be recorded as 3.1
